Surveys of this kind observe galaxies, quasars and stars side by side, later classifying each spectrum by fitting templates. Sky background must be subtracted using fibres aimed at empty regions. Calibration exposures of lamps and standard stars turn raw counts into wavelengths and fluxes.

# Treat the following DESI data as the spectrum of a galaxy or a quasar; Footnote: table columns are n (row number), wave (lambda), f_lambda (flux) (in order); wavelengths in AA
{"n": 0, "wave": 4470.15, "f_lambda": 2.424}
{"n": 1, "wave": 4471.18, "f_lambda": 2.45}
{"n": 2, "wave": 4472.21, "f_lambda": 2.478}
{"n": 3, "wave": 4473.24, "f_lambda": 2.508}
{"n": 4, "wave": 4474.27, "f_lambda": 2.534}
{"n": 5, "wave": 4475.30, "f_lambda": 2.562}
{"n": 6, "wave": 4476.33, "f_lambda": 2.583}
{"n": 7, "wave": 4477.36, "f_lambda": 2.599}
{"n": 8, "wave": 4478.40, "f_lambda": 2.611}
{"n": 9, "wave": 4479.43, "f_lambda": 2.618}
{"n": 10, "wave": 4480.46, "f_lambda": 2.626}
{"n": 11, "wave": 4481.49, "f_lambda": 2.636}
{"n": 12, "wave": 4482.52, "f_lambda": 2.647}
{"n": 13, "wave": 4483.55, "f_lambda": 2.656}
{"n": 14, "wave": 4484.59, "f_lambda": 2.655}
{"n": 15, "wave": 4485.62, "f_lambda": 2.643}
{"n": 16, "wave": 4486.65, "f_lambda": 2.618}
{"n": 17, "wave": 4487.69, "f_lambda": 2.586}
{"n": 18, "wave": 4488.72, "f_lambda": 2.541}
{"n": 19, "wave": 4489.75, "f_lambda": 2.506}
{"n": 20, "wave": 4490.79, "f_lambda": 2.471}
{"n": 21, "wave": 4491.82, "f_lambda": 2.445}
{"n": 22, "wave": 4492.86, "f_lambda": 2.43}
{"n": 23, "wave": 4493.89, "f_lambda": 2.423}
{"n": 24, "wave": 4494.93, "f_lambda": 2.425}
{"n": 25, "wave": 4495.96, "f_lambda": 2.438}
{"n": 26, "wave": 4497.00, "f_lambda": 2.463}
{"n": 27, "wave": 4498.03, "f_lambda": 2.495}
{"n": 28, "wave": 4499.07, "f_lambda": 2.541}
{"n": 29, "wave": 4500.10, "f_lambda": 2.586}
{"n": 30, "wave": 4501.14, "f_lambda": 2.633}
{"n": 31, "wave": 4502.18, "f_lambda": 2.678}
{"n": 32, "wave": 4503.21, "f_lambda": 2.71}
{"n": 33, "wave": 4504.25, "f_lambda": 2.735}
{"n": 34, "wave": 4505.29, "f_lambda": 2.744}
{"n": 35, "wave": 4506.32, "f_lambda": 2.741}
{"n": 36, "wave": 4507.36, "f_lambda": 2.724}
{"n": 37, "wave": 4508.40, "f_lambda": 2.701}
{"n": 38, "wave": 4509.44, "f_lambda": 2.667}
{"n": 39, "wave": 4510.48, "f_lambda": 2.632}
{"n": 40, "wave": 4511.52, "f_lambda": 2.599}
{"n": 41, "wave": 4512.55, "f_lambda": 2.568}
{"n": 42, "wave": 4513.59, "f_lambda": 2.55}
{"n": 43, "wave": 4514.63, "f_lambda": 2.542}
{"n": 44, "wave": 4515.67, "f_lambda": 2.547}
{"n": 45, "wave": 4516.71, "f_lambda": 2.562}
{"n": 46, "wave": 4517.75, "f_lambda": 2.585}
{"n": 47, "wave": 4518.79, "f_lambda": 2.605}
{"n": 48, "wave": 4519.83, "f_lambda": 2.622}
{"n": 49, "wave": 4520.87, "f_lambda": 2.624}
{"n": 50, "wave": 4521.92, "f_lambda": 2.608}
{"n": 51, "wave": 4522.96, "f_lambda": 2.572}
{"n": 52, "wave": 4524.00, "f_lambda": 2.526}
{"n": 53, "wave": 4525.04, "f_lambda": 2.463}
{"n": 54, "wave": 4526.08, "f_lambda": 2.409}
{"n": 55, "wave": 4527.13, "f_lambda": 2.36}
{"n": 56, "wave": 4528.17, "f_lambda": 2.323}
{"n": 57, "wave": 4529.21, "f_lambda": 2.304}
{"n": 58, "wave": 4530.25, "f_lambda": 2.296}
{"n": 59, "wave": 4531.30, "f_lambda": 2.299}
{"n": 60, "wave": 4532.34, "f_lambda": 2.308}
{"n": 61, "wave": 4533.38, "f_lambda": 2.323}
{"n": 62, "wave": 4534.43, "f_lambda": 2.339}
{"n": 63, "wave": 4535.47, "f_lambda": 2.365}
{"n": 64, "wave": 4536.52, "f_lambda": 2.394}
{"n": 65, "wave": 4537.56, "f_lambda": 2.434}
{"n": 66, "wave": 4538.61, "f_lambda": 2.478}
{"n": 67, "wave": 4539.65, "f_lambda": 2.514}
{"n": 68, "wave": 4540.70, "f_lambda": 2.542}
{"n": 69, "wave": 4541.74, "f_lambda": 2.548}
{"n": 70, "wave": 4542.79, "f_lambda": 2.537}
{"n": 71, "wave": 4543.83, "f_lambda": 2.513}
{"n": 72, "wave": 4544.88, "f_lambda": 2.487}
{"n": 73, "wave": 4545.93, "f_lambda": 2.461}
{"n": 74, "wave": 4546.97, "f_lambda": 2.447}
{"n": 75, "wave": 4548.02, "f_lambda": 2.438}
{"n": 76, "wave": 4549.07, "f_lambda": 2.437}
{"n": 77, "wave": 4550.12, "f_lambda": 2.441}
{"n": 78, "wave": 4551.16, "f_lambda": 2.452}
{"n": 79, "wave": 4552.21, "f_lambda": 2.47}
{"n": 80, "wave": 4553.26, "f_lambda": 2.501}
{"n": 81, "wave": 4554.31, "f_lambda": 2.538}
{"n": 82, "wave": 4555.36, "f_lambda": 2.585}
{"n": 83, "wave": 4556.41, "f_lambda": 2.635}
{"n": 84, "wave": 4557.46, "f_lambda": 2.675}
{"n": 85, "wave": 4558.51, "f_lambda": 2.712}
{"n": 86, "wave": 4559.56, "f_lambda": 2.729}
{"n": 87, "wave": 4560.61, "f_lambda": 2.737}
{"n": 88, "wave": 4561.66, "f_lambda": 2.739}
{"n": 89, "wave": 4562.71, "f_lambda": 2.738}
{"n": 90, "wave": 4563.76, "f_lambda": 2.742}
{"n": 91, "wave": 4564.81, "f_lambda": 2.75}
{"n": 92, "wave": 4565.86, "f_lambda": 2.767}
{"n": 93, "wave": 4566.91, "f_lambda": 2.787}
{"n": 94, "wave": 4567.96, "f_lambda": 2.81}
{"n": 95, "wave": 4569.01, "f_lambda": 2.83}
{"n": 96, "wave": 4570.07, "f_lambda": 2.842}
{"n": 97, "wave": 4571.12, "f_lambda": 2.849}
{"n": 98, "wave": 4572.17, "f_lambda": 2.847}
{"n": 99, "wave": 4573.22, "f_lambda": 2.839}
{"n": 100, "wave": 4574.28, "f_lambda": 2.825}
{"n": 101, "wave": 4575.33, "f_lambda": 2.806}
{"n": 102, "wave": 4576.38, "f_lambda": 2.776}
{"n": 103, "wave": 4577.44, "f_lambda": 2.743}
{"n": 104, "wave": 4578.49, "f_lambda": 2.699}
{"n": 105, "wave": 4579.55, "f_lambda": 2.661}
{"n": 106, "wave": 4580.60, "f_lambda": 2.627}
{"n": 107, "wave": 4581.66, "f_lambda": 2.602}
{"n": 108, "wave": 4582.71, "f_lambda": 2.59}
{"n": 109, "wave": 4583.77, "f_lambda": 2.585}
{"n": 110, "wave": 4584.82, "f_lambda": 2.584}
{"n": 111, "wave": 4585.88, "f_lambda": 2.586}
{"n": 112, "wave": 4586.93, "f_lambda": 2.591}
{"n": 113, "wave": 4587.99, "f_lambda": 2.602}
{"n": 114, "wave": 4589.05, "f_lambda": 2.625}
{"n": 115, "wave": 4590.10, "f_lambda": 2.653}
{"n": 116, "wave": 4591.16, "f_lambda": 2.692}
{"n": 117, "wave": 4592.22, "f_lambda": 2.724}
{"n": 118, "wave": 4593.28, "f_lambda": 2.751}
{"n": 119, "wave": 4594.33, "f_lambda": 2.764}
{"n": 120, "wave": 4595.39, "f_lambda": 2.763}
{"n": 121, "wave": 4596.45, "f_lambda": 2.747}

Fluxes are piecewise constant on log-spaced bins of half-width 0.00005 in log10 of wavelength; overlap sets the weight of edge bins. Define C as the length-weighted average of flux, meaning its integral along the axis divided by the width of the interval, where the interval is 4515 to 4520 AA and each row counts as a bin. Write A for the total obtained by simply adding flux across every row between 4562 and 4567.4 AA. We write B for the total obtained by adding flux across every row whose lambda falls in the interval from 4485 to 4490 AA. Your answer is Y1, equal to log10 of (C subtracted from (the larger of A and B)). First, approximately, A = 13.8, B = 12.9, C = 2.6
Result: 1.049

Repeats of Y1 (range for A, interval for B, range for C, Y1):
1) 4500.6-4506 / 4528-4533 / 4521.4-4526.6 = 1.041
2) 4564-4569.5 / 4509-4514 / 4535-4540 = 1.061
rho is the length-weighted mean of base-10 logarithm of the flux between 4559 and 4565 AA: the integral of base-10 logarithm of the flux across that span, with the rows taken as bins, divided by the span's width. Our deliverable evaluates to 0.44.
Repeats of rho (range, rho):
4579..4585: 0.42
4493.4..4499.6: 0.39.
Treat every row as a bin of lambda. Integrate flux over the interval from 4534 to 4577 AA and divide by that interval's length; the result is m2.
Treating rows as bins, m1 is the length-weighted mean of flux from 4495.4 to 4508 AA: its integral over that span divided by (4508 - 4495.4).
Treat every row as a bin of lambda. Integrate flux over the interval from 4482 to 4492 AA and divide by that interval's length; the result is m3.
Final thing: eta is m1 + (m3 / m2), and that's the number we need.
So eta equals 3.61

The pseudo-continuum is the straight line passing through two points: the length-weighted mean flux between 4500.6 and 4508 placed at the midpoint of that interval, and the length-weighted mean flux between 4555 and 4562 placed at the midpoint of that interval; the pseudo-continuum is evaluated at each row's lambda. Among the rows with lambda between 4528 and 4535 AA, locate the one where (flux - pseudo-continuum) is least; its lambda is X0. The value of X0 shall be 4530.25 AA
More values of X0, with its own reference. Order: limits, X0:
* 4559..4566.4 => 4559.56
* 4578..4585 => 4584.82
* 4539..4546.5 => 4545.93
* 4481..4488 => 4487.69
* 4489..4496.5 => 4493.89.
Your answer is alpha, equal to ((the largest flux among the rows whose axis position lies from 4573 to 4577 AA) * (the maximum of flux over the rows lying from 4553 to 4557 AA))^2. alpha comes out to 56.0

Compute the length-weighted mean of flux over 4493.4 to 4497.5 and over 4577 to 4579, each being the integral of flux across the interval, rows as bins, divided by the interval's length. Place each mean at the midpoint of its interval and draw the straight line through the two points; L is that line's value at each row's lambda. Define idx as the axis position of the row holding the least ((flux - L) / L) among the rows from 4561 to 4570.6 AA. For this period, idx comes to 4562.71 AA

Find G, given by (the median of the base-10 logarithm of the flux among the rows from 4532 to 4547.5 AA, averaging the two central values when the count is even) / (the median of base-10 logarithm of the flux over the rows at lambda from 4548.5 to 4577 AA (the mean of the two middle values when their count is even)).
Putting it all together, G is 0.89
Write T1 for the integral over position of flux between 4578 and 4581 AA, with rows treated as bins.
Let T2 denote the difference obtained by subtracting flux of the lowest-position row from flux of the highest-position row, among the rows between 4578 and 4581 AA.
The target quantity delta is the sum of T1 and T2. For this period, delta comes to 7.9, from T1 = 8.0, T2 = -0.07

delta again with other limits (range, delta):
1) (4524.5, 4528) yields 8.3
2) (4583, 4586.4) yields 8.8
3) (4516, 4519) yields 7.8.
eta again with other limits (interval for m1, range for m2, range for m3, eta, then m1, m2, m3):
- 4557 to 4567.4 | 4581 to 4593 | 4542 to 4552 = 3.68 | 2.74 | 2.62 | 2.47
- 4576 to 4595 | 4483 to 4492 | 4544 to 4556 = 3.62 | 2.66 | 2.57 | 2.48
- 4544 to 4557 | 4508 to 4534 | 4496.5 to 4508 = 3.55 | 2.49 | 2.50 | 2.64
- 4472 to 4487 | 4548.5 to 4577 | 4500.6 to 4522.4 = 3.58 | 2.60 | 2.70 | 2.64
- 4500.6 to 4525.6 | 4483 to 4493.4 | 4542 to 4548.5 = 3.59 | 2.62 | 2.55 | 2.48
